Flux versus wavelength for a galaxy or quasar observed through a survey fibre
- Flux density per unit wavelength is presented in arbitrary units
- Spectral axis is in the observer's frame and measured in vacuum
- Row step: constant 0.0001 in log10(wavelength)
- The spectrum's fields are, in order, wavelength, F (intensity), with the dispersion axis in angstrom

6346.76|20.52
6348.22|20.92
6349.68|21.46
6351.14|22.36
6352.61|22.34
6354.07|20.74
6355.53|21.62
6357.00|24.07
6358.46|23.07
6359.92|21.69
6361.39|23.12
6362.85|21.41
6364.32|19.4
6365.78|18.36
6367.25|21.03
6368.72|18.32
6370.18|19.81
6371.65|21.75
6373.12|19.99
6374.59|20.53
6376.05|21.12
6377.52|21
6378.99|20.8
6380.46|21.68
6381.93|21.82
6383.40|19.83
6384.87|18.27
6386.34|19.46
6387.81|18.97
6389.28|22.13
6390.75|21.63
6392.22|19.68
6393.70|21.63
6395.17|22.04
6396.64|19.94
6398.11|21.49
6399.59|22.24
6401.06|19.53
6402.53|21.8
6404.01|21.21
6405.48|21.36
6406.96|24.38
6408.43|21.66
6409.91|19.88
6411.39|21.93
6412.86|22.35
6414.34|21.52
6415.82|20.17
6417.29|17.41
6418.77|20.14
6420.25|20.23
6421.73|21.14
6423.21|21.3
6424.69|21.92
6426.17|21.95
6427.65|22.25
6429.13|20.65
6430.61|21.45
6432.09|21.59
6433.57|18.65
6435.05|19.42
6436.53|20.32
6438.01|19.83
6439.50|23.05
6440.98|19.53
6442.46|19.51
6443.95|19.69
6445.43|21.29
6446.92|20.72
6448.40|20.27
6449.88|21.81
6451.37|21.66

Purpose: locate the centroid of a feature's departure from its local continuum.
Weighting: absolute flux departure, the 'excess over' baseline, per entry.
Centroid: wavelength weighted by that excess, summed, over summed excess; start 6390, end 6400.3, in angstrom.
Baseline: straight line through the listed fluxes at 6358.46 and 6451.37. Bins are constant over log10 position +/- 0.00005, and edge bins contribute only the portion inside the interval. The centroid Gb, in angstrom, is 6394.4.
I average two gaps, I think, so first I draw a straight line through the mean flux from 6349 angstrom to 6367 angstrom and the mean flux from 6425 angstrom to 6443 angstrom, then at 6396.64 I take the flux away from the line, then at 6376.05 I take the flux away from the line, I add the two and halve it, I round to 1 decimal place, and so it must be 0.8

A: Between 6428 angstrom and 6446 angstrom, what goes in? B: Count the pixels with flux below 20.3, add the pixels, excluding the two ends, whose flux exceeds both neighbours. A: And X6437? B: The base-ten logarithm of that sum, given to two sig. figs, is 0.95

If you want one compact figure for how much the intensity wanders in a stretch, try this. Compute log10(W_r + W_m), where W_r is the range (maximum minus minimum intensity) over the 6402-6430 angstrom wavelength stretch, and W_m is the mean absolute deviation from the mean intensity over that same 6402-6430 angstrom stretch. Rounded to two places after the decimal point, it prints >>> 0.90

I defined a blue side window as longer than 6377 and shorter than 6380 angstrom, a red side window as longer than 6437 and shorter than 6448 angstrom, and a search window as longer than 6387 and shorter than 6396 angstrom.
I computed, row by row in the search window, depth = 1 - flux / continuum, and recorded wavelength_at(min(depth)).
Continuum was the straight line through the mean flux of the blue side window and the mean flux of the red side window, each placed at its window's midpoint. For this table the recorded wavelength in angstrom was 6389.28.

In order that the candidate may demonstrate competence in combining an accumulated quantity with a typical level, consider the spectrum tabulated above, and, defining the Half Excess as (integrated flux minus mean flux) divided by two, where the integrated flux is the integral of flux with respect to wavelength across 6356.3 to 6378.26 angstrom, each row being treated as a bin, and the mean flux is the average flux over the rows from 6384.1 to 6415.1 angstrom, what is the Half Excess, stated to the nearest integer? 220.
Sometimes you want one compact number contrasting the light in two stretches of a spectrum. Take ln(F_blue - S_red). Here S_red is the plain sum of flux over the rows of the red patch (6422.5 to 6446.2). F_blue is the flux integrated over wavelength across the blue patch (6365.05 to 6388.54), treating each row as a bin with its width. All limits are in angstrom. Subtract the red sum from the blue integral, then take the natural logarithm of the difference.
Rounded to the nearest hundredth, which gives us 4.95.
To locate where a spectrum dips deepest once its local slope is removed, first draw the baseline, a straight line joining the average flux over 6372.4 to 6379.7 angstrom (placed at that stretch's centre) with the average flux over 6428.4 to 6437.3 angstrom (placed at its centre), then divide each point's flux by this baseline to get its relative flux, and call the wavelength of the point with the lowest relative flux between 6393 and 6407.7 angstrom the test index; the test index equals 6401.06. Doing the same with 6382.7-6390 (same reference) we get 6384.87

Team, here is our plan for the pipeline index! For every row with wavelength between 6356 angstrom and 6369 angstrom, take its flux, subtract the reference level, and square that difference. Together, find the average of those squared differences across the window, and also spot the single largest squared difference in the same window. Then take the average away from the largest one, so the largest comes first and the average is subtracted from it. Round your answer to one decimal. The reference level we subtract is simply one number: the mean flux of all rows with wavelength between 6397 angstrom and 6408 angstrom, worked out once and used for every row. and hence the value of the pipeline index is 7.3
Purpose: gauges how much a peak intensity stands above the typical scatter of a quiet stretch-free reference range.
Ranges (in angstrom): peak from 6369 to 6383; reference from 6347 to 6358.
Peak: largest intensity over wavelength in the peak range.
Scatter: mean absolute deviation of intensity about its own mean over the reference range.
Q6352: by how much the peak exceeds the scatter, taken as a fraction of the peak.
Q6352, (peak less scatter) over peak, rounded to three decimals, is 0.961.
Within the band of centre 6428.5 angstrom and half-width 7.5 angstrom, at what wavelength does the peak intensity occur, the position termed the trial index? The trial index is 6427.65 angstrom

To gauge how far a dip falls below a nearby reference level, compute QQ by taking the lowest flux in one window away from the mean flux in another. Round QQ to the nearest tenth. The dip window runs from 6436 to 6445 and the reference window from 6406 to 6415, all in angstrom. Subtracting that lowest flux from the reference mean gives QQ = 2.4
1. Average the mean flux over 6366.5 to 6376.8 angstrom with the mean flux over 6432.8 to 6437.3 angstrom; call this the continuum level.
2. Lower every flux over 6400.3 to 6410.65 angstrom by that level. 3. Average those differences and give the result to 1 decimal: 1.5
